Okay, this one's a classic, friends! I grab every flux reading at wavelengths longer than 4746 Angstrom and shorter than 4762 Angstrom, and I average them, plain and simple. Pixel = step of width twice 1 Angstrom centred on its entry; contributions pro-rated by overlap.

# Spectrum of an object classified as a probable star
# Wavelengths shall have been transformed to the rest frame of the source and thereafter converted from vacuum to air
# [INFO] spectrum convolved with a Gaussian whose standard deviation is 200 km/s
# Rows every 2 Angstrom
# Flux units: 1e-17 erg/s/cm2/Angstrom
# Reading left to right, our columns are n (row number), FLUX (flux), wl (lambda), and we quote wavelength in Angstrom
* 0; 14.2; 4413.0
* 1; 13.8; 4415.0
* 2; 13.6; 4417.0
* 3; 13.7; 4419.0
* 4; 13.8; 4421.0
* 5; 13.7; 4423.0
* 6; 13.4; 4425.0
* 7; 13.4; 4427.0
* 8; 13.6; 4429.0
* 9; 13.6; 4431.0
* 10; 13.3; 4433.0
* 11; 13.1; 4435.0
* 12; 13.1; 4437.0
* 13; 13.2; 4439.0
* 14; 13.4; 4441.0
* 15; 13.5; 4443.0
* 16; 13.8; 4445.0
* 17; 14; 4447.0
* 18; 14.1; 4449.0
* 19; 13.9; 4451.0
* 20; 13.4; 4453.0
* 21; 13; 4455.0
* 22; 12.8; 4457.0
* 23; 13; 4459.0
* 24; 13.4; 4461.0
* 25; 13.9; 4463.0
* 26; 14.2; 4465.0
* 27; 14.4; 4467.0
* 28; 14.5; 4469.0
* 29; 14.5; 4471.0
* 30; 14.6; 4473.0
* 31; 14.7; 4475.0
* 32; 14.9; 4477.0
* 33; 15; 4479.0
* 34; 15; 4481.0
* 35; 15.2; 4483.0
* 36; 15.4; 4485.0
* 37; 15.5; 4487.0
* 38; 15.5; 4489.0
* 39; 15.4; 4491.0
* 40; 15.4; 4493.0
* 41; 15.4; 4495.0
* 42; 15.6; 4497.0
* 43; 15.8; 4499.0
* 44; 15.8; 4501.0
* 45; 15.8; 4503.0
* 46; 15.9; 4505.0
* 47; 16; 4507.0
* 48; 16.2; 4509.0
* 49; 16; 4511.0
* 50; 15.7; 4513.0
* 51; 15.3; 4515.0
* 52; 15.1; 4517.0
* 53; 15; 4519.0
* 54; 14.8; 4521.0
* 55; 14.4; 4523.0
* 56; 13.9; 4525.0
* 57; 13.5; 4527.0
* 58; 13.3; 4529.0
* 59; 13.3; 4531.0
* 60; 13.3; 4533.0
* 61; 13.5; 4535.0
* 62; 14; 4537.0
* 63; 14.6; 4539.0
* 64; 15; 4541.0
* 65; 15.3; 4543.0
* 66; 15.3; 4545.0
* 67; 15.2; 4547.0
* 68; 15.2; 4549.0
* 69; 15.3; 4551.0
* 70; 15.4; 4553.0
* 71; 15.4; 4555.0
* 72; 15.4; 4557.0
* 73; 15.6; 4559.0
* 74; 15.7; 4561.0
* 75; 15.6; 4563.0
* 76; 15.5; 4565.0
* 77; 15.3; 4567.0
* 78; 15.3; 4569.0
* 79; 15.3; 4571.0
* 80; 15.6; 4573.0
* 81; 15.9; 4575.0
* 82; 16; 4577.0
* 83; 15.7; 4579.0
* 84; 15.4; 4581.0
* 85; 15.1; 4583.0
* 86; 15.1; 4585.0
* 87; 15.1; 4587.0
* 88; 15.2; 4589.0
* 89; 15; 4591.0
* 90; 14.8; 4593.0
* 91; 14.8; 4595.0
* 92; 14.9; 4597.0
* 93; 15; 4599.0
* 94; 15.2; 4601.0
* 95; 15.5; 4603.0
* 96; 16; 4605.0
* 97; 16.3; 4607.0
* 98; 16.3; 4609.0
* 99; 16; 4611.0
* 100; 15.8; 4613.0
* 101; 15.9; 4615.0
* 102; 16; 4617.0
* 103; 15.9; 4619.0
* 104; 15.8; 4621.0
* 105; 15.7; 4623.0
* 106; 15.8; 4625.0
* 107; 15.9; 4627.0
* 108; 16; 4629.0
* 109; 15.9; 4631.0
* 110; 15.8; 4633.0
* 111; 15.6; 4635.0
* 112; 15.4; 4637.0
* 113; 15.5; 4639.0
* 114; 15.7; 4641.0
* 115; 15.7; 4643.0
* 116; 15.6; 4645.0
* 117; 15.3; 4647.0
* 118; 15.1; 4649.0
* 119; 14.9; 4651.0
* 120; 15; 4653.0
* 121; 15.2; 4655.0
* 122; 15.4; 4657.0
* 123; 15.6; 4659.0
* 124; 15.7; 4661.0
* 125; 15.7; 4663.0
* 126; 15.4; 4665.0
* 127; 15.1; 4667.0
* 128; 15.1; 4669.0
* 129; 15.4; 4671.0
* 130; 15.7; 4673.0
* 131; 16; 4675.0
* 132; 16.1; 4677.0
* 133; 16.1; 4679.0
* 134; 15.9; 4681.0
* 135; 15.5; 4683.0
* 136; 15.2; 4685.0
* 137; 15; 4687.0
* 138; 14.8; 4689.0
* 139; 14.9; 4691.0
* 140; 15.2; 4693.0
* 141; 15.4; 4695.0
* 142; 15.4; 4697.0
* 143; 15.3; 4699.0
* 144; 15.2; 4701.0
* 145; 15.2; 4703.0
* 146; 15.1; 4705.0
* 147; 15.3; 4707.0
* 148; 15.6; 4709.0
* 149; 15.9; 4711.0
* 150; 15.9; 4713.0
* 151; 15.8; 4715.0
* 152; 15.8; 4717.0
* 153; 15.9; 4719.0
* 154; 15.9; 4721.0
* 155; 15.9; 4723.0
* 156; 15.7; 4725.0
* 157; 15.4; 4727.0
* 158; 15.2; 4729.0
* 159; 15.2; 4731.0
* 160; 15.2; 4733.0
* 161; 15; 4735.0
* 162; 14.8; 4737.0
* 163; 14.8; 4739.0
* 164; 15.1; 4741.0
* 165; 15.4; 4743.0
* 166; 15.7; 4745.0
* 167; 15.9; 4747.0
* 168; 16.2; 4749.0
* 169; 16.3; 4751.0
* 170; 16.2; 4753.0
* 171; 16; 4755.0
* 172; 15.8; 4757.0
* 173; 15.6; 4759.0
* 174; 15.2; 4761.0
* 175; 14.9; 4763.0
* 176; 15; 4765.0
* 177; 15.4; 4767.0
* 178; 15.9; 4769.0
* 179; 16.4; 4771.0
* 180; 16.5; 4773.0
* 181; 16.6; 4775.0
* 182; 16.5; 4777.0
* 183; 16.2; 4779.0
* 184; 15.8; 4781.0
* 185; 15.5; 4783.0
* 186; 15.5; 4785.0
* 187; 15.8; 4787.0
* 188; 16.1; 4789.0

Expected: 15.9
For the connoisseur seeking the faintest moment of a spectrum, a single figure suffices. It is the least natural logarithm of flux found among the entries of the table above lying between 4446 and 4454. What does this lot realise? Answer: 2.595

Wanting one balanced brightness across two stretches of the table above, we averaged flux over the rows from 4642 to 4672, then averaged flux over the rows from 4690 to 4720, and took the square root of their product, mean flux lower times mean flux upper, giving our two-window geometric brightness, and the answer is 15.4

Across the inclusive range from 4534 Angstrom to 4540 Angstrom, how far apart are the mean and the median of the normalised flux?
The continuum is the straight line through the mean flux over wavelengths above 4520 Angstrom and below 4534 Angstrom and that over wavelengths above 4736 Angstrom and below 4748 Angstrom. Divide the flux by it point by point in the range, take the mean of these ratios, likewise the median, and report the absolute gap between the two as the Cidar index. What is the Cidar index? 0.0024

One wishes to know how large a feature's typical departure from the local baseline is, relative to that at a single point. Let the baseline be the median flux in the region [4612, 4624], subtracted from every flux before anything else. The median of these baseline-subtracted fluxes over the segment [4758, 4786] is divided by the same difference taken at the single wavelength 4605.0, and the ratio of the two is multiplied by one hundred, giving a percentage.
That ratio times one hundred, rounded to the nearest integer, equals -100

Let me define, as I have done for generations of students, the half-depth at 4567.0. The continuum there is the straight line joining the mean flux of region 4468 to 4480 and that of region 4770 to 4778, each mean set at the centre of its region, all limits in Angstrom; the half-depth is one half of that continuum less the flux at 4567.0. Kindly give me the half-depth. 0.0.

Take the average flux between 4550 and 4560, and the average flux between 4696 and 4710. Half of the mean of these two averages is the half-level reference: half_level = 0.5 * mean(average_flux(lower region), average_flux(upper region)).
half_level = 7.68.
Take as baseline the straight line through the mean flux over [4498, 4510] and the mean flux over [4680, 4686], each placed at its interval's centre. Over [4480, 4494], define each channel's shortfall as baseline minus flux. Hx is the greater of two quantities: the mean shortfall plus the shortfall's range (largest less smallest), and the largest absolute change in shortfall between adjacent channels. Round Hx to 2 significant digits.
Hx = 1.1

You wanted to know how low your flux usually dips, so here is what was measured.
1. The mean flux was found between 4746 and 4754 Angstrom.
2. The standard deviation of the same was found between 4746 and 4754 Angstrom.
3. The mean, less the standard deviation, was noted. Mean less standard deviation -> 16.0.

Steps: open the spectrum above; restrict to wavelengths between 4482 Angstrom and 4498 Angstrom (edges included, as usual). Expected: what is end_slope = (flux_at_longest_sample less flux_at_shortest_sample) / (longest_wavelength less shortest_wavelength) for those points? 0.03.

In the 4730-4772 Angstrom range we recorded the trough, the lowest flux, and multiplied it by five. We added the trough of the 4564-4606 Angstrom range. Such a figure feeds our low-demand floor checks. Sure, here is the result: 88.8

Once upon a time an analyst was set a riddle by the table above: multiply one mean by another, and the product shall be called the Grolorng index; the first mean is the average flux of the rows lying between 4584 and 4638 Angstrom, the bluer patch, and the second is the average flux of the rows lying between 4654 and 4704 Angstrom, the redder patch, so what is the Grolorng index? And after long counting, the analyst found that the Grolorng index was 240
